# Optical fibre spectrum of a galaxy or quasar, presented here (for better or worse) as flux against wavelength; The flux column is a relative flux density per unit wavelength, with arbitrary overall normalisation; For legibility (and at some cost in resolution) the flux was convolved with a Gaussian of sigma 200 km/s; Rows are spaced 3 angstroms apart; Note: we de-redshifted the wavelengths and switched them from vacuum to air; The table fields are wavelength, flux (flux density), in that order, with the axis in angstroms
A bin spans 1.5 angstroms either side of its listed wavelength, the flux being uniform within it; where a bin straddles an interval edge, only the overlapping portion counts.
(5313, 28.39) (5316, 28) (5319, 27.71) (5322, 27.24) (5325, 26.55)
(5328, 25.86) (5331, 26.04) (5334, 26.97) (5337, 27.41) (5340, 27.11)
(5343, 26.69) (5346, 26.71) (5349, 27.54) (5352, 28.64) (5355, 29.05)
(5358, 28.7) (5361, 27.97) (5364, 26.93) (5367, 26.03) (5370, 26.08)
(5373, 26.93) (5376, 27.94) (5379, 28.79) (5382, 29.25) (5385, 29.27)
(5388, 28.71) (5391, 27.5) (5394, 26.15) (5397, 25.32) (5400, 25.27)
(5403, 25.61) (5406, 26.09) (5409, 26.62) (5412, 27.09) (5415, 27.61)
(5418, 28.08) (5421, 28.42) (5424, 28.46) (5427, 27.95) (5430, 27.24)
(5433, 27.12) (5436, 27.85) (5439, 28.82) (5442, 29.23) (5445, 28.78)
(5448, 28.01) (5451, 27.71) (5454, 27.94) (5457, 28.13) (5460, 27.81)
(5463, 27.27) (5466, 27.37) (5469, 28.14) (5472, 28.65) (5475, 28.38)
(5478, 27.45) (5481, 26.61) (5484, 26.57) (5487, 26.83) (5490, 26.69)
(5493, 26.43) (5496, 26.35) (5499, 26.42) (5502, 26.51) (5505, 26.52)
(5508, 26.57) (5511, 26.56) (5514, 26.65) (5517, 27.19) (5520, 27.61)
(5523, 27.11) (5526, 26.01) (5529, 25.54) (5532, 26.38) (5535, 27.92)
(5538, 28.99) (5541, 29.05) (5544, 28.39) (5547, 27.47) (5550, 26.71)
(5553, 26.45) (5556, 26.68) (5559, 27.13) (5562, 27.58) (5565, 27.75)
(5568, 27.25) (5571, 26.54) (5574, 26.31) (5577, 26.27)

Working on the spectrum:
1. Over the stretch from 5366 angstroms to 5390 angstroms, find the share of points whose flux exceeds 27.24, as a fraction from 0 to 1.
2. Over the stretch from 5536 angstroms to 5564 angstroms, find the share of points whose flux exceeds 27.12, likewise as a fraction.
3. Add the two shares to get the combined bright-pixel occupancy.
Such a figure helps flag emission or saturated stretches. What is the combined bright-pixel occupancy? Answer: 1.3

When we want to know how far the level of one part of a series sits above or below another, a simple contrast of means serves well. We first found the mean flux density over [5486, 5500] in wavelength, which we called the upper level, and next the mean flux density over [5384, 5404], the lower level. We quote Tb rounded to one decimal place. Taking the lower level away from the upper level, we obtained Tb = -0.3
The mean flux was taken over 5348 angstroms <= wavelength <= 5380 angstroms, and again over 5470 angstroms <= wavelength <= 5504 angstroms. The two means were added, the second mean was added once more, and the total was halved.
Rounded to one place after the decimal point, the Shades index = 40.8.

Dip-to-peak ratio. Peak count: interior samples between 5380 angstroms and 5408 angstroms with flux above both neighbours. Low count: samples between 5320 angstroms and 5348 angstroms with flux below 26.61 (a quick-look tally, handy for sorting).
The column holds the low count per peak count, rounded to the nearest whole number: 3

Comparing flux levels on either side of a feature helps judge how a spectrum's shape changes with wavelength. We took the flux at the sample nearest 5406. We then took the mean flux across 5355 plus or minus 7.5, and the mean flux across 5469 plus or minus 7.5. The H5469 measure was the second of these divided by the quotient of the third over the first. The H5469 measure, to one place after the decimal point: 26.5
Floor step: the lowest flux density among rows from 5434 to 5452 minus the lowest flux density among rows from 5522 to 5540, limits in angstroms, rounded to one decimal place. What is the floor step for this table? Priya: 2.2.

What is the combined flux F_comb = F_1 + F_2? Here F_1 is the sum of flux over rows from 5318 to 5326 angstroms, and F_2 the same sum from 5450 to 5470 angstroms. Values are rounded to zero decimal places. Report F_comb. 276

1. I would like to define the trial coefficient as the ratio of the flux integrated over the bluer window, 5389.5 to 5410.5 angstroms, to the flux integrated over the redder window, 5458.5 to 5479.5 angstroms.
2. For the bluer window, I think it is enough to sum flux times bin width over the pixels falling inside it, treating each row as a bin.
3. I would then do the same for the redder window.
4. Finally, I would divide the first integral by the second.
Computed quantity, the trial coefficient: 0.94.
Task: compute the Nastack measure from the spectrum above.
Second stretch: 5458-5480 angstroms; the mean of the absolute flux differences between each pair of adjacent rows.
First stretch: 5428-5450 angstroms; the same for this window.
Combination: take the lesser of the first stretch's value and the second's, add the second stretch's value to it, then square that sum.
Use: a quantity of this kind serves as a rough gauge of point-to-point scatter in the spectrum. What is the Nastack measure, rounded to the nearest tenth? 1.1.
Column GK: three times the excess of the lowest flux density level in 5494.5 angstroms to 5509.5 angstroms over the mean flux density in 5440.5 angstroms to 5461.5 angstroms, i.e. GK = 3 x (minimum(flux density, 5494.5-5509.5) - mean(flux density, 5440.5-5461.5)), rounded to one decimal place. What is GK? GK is -5.6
